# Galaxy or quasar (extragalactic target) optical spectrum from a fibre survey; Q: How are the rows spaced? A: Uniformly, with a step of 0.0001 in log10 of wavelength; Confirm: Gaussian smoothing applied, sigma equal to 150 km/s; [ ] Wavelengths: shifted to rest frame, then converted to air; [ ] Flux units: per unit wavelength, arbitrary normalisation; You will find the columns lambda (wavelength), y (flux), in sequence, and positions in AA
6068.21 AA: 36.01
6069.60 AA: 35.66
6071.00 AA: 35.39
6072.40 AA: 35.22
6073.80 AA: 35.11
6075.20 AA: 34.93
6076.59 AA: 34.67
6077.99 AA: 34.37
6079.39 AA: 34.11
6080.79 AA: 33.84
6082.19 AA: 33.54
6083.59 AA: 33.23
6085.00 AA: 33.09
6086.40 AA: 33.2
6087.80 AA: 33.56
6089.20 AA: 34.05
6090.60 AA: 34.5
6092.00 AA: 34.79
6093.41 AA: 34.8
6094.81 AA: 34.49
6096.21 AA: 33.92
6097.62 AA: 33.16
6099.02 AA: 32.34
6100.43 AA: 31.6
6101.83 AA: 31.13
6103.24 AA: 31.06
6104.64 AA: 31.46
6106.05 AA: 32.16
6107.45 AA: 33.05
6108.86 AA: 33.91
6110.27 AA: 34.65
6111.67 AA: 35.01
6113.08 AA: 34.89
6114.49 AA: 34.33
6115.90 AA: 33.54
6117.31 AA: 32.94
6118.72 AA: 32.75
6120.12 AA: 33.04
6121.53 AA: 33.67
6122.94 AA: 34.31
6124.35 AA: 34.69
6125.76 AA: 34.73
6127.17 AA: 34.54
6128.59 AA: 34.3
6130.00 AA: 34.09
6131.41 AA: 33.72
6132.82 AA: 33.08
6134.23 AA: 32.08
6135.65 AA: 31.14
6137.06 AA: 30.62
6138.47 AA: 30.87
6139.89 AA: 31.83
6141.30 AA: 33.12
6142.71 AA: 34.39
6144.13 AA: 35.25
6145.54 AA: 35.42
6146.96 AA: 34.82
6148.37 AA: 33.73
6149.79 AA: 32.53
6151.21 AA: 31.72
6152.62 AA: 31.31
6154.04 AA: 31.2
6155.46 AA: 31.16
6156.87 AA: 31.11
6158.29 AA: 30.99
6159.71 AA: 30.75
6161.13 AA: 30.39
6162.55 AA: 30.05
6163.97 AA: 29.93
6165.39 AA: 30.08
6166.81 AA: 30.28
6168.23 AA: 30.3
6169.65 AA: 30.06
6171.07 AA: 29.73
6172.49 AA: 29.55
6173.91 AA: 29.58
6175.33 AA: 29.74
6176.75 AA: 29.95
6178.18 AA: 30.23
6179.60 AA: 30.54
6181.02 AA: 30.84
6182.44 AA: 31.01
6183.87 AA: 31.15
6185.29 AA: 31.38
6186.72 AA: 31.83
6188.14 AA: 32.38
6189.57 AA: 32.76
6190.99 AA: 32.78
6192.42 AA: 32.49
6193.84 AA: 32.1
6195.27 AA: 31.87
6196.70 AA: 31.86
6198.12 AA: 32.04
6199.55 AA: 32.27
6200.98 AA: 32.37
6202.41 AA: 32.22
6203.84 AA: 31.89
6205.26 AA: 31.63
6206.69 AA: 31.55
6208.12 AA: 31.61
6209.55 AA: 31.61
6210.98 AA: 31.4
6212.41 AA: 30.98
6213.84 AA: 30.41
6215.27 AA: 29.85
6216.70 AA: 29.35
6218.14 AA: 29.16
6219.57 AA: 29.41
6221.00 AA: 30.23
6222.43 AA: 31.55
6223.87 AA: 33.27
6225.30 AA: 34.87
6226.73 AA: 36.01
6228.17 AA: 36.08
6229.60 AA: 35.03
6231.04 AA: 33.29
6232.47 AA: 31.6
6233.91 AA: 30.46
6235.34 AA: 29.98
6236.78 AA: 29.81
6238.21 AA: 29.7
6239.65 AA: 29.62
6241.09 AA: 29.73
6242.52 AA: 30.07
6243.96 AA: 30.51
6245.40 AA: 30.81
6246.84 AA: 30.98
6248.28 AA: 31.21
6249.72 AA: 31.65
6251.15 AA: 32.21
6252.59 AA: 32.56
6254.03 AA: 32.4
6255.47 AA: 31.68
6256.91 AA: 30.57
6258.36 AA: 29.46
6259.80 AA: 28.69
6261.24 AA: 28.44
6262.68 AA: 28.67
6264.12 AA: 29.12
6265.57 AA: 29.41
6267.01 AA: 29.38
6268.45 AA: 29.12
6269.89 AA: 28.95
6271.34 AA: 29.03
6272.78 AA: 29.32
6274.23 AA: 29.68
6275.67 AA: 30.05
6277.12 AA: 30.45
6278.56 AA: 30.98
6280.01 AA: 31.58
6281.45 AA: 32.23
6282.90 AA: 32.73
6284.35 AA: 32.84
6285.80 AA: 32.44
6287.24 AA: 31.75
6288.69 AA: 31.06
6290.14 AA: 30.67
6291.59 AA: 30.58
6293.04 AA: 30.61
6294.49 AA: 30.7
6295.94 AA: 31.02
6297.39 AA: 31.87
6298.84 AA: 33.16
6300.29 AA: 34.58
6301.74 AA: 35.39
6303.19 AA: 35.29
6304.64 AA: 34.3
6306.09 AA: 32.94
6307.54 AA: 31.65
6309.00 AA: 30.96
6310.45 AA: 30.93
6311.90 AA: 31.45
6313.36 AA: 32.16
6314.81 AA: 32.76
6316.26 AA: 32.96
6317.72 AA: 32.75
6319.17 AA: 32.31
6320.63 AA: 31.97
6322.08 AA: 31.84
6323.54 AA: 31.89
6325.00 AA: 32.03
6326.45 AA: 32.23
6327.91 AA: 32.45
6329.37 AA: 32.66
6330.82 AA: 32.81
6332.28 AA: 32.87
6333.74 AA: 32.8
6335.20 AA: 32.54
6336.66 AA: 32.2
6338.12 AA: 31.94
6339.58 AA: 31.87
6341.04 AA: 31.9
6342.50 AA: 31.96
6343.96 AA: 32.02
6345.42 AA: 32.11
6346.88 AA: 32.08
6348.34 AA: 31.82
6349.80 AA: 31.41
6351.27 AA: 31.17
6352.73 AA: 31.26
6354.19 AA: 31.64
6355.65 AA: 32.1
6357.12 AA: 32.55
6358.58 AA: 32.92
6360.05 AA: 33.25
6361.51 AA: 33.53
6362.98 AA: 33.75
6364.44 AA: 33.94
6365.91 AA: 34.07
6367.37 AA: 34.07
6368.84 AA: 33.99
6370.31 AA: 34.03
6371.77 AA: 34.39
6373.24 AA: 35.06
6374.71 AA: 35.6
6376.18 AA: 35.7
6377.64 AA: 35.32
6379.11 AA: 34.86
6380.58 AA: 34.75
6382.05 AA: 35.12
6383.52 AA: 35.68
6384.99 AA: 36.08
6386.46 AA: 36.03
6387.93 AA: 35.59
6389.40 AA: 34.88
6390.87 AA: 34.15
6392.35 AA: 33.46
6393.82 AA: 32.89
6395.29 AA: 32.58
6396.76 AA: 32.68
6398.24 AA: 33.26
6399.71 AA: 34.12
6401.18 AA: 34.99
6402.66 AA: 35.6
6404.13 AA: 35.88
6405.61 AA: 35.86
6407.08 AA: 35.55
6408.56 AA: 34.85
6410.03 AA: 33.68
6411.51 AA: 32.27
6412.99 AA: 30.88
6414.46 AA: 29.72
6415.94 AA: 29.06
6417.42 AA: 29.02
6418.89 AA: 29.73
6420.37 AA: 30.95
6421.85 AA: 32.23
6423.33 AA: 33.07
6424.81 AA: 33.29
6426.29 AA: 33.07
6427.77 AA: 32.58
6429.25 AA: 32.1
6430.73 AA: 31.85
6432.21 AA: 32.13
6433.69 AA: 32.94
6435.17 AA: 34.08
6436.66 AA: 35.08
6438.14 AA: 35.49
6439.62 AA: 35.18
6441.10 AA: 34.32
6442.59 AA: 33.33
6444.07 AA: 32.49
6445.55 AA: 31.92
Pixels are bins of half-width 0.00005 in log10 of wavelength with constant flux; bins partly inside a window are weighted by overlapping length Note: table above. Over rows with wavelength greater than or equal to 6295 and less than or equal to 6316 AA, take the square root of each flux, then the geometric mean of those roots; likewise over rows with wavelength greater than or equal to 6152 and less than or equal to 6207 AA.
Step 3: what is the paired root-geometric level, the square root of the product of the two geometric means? 5.65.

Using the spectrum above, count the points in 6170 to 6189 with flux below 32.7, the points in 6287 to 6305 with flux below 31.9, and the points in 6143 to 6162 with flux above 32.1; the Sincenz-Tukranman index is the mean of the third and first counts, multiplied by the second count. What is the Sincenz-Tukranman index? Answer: 72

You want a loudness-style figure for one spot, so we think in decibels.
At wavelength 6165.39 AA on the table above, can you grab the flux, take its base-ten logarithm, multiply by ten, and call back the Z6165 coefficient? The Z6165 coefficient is 14.8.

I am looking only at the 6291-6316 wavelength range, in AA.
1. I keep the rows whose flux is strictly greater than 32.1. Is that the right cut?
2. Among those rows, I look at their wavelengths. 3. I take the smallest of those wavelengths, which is 6298.84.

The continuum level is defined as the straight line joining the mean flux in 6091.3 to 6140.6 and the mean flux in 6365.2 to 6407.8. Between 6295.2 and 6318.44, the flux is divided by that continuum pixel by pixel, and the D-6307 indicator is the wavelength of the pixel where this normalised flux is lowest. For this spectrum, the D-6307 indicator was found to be 6310.45 AA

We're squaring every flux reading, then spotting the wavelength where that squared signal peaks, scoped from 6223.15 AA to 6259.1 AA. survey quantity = 6228.17 AA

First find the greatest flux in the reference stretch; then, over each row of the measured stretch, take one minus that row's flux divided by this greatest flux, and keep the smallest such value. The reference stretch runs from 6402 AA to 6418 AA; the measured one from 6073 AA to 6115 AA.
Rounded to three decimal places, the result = 0.021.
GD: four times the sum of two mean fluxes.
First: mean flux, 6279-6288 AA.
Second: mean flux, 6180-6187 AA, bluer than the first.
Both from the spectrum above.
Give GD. 254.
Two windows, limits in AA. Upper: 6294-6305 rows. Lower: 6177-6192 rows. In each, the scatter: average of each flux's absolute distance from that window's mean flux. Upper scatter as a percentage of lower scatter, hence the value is 211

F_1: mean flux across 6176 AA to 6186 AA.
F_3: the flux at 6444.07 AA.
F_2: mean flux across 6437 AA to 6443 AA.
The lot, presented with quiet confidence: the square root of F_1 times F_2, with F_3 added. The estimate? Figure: 65.1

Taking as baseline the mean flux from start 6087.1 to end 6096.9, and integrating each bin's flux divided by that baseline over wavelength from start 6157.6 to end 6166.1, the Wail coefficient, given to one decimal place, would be 7.5 AA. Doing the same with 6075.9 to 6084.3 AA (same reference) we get 8.3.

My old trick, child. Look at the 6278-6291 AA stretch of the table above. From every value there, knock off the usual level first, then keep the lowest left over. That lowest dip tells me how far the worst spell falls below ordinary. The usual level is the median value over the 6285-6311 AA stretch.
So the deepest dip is -1.0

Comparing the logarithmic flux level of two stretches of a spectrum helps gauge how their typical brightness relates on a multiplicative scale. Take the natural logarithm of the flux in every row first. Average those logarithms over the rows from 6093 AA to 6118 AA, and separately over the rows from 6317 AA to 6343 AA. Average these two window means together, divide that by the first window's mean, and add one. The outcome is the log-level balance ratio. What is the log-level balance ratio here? 2.00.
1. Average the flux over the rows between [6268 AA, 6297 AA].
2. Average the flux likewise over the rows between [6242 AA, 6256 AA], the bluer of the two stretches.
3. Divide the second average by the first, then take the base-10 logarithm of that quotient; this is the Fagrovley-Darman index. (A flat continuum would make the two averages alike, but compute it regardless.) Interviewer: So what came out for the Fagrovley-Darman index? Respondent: 0.009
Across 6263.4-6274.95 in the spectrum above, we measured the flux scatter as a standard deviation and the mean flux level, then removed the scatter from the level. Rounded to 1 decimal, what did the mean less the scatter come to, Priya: 29.0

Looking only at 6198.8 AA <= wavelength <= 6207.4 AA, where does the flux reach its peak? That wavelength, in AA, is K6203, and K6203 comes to 6200.98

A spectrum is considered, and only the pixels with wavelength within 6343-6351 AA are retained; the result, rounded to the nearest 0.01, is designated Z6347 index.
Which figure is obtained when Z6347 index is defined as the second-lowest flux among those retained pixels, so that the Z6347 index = 31.82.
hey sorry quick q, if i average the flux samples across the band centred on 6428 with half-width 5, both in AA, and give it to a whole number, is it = 33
